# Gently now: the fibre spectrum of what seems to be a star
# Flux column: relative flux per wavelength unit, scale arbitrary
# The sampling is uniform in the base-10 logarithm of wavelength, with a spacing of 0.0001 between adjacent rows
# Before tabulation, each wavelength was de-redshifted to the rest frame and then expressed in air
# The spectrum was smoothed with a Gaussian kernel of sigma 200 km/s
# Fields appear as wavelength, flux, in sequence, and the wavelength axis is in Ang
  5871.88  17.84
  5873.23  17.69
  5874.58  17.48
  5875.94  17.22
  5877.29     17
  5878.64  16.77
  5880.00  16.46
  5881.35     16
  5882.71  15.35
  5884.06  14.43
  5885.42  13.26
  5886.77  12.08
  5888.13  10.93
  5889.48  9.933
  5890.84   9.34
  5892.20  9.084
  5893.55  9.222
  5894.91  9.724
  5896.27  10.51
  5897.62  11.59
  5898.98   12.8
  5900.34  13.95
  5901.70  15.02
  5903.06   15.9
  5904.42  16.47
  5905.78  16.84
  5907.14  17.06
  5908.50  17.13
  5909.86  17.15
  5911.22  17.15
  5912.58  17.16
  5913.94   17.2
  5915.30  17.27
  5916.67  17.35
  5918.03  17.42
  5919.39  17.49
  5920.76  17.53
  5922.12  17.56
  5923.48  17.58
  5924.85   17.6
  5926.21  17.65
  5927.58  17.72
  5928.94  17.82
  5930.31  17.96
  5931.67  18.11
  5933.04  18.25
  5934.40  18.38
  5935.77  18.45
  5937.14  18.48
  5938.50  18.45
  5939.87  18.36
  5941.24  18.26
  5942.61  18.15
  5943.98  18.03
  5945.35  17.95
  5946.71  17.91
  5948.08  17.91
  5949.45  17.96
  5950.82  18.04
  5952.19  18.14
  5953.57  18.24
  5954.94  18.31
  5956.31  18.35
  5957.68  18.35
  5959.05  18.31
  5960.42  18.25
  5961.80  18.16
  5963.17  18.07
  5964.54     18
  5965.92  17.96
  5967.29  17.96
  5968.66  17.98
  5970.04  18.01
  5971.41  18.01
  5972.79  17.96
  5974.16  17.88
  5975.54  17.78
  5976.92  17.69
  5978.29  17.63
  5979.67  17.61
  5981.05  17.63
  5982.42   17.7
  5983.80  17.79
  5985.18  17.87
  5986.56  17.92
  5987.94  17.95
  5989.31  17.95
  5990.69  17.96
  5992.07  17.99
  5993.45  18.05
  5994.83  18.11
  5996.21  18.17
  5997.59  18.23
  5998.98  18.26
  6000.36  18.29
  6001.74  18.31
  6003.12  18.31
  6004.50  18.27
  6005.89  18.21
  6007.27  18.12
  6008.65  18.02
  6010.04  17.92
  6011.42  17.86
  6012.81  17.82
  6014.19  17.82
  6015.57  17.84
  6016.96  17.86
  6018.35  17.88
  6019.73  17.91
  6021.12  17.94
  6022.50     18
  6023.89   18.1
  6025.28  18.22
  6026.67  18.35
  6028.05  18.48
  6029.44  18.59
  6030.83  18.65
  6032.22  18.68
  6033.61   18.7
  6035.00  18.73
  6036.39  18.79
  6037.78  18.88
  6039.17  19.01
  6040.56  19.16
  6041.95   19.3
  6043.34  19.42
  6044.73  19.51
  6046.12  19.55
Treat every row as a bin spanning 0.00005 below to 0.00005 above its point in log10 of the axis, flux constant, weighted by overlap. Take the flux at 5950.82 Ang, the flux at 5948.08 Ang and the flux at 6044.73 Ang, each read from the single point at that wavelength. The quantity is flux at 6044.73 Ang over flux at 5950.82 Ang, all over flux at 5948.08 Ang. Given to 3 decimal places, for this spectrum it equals 0.060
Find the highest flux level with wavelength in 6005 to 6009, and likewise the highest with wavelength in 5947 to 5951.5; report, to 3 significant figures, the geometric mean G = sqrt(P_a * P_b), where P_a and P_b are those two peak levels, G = 18.1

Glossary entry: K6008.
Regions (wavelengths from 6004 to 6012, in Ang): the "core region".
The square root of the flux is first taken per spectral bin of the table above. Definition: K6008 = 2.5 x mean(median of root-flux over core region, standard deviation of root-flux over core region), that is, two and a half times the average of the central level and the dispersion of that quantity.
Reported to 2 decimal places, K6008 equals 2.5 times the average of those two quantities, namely 5.34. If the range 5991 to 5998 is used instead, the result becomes 5.33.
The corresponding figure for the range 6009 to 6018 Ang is 5.29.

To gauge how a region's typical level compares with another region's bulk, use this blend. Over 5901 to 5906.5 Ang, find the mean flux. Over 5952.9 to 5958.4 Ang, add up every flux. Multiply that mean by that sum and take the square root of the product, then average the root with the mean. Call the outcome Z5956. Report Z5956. 25.2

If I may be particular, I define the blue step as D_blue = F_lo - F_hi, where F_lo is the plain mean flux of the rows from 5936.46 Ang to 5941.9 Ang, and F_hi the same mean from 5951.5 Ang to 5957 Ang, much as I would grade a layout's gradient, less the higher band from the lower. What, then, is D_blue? 0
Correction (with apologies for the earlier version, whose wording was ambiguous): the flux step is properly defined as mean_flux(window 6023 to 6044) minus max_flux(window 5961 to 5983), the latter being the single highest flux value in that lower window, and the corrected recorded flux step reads 0.6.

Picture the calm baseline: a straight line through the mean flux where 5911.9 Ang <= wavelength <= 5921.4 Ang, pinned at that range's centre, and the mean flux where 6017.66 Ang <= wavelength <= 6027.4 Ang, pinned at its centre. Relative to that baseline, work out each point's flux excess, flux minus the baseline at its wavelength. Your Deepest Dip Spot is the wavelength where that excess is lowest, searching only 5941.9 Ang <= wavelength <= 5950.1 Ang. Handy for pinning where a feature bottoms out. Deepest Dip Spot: 5948.08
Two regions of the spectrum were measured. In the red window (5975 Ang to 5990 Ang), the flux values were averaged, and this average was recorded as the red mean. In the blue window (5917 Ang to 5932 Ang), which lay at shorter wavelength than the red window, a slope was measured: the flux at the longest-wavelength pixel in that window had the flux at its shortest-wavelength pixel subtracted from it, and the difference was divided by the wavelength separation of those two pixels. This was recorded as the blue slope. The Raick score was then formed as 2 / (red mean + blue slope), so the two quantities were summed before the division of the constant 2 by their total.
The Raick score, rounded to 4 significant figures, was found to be 0.1122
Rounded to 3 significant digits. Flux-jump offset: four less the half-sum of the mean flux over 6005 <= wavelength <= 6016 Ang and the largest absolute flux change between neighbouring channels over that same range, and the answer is -5.03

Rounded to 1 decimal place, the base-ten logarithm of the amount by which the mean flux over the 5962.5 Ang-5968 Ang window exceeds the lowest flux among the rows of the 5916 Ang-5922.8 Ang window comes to -0.2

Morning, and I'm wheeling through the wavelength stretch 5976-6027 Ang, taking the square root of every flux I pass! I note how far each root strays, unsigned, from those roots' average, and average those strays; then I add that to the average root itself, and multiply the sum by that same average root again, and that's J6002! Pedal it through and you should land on 18.1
